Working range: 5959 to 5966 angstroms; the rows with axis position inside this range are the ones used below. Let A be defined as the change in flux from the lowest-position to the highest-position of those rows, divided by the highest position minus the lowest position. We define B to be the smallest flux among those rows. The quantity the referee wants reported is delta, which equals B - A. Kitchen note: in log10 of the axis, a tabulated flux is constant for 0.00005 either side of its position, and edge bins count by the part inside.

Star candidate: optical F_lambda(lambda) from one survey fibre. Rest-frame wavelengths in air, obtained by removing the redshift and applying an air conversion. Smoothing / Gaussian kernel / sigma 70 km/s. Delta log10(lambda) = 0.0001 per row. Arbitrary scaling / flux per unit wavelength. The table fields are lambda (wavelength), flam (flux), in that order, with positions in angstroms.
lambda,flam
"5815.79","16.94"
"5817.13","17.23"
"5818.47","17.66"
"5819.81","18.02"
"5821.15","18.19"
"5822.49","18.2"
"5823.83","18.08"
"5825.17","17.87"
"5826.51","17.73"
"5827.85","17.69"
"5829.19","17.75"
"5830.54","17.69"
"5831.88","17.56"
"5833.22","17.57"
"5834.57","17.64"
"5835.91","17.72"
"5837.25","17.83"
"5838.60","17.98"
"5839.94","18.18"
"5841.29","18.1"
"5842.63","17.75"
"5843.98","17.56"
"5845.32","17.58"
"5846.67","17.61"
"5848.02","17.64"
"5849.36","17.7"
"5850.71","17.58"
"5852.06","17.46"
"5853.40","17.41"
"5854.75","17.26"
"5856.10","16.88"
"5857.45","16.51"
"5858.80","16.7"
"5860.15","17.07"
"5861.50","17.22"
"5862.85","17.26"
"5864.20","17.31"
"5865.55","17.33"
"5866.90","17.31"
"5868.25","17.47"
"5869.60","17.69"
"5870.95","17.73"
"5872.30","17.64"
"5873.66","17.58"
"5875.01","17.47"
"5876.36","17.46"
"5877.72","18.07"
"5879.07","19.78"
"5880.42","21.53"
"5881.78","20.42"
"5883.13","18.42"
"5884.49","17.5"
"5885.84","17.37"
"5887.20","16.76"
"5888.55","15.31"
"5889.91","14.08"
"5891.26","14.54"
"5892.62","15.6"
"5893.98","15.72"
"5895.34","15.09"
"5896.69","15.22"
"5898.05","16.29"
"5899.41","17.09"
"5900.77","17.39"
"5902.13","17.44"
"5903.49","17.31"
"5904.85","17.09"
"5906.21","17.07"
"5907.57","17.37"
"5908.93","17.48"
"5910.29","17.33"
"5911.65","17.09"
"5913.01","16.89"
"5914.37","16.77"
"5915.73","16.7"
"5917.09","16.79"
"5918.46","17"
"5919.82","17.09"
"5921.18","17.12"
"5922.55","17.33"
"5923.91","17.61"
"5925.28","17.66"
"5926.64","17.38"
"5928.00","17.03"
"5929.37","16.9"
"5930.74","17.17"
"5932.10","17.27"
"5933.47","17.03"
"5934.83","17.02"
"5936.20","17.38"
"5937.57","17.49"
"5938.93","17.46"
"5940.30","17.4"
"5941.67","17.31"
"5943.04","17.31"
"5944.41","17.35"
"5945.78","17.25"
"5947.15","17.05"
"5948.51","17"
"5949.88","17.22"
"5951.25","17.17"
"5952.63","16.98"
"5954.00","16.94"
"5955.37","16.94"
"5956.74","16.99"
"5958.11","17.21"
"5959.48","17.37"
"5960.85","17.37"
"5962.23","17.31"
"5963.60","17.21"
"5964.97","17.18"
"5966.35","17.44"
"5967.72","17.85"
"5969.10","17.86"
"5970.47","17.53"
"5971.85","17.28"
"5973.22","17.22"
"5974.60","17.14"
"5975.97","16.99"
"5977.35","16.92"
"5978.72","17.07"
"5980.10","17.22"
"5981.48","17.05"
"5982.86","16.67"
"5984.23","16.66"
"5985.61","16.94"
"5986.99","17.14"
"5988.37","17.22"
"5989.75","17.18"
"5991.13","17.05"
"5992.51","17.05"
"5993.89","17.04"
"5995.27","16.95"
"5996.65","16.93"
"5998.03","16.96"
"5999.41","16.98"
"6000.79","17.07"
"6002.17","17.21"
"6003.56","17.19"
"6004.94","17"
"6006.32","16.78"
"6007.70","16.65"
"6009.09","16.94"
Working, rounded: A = -0.03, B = 17.18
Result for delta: 17.21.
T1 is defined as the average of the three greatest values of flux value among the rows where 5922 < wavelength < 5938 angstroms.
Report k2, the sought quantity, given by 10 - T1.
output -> -7.59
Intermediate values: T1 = 17.59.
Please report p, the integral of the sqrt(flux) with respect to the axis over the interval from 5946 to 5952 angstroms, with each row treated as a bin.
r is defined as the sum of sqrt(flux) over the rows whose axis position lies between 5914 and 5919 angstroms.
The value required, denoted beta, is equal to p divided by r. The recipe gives 1.51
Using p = 24.8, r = 16.4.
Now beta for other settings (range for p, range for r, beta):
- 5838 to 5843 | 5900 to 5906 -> 1.28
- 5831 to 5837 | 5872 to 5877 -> 1.51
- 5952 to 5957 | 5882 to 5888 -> 1.23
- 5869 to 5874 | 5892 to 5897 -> 1.34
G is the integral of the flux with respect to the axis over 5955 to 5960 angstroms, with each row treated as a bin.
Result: 86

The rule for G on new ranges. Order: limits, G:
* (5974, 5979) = 85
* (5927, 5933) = 103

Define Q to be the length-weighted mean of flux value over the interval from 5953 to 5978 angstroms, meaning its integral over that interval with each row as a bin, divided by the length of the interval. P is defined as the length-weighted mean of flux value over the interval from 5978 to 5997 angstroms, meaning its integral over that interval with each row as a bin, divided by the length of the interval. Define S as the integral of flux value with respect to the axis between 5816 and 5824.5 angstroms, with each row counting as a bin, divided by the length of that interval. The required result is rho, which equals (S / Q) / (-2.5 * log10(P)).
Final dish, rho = -0.336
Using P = 17.0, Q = 17.3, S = 17.8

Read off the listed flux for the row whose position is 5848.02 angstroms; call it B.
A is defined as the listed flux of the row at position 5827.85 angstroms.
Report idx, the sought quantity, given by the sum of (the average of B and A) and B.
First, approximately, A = 17.69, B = 17.64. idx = 35.3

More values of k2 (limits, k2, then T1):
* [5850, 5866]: -7.48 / 17.48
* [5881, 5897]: -8.78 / 18.78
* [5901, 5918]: -7.43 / 17.43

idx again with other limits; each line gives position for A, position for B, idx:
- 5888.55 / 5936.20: 33.7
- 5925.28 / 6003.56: 34.6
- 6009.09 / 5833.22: 34.8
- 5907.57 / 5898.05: 33.1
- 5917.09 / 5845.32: 34.8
